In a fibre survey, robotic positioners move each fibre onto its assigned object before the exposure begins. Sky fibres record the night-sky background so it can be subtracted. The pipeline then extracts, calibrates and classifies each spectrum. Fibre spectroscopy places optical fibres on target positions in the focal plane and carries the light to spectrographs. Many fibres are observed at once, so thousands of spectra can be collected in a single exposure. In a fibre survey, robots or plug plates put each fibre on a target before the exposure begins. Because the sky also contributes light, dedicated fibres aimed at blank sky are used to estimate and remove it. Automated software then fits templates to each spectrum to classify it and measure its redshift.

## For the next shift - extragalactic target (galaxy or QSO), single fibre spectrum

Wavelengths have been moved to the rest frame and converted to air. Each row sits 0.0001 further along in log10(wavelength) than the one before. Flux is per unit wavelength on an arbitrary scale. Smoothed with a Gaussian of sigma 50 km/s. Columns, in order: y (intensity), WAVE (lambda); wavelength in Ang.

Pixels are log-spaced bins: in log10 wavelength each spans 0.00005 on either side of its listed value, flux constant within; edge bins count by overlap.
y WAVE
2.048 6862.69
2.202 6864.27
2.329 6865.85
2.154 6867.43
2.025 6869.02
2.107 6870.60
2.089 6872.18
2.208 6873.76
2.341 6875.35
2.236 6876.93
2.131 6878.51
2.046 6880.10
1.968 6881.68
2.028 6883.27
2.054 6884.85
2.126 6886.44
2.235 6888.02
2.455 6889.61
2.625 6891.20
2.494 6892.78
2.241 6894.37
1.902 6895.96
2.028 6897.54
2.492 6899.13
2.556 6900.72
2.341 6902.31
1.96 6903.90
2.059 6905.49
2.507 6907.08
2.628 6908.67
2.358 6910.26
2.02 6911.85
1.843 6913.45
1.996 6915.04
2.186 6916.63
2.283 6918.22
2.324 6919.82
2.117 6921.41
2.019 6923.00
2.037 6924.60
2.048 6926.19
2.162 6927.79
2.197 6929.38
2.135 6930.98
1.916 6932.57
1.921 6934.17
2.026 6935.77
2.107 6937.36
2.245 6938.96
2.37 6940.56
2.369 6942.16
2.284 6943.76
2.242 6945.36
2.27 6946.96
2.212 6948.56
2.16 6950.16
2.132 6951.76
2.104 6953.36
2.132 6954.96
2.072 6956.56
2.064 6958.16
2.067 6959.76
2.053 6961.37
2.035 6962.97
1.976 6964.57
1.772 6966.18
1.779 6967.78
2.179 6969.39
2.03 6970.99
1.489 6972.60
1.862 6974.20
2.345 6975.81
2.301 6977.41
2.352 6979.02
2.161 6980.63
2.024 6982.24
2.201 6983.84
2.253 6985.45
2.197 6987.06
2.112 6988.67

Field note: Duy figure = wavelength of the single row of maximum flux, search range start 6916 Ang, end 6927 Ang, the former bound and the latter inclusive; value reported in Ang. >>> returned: 6919.82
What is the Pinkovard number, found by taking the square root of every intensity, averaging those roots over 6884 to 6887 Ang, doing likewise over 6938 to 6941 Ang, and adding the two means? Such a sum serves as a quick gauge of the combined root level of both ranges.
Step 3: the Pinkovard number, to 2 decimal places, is 2.96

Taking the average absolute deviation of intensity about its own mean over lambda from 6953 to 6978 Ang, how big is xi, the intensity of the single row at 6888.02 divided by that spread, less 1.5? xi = 13.4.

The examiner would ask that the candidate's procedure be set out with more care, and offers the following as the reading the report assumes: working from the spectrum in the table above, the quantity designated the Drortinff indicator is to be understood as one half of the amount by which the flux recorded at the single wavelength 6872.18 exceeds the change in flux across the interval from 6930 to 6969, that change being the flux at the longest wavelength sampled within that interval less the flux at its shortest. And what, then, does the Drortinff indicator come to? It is 1.22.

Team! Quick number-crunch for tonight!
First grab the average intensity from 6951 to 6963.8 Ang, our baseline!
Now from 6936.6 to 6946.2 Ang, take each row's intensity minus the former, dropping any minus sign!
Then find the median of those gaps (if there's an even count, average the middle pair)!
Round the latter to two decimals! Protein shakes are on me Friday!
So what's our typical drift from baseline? 0.18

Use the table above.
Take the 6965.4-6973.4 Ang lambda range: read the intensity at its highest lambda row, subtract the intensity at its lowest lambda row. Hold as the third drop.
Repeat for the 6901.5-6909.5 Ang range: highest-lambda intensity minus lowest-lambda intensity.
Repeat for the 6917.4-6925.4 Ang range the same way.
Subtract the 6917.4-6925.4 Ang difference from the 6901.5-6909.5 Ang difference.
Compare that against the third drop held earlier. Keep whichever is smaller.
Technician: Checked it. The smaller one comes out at -0.28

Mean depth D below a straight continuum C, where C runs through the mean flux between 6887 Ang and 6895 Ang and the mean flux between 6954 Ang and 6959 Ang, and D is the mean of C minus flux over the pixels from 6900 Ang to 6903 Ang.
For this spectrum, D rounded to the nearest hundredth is -0.09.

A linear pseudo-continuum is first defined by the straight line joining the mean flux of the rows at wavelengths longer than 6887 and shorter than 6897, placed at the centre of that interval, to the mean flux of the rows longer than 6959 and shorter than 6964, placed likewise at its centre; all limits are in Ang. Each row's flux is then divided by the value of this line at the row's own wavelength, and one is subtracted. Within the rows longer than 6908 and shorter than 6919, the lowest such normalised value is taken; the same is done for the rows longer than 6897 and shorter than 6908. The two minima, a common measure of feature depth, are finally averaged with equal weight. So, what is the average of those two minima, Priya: -0.16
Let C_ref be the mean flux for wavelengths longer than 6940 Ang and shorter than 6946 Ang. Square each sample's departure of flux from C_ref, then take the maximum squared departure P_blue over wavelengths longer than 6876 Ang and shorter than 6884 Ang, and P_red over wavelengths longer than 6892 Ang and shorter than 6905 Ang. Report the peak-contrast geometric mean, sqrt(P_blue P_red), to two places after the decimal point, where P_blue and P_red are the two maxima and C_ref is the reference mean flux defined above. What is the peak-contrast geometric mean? 0.14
